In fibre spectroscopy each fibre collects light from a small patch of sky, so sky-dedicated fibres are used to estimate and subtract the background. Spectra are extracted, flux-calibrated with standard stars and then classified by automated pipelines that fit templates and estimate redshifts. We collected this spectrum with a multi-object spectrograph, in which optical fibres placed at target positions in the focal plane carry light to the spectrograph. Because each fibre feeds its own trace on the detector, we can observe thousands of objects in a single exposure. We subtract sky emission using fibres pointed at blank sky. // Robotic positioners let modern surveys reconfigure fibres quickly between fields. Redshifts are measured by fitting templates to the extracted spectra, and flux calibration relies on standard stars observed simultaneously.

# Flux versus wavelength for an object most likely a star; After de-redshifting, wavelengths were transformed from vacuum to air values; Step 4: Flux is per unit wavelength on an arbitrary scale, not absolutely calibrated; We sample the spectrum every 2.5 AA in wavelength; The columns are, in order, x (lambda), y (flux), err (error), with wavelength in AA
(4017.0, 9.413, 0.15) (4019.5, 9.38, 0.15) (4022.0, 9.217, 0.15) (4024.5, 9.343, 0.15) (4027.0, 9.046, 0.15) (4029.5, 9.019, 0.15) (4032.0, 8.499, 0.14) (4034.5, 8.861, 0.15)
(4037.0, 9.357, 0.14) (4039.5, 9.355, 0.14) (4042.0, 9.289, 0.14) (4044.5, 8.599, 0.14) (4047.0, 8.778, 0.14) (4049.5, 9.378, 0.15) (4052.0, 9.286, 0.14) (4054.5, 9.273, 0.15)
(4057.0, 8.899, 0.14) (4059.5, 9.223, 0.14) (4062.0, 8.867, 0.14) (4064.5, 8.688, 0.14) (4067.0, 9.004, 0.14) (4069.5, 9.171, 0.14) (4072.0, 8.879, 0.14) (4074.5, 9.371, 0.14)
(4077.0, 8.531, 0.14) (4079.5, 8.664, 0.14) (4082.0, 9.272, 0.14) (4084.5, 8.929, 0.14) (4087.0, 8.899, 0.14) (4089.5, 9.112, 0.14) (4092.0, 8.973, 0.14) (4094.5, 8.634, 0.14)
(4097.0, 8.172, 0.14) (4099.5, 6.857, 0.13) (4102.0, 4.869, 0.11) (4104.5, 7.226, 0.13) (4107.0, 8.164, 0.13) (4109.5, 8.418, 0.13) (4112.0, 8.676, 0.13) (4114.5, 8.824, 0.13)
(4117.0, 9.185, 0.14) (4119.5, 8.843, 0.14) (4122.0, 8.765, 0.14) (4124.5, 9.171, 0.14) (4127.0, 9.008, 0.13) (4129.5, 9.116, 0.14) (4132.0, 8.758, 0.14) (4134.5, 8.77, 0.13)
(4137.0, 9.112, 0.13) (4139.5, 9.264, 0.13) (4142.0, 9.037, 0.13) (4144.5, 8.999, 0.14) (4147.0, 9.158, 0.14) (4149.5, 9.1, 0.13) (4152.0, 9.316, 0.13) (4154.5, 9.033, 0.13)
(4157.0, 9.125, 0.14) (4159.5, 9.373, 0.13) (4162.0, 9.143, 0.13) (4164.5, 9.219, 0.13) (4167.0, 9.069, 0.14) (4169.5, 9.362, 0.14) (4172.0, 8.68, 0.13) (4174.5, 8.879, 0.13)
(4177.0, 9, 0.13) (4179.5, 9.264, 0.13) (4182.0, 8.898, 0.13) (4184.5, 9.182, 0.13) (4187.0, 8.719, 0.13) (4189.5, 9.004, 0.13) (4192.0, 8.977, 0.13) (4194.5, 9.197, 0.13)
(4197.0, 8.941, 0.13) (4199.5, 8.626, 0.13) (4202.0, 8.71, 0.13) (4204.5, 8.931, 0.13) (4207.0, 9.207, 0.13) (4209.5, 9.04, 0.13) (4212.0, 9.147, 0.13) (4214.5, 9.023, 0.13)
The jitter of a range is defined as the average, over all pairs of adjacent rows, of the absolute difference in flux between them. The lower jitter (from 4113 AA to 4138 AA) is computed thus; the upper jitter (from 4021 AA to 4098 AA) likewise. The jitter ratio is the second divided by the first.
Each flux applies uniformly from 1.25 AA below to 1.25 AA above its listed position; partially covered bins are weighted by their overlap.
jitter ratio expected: 1.3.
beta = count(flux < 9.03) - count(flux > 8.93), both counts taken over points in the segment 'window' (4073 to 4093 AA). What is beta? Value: 1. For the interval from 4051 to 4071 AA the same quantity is -1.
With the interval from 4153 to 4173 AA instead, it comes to -6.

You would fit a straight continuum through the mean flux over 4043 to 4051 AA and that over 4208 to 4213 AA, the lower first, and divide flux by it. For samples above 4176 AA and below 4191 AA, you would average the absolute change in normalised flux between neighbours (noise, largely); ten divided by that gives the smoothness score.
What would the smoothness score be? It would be 273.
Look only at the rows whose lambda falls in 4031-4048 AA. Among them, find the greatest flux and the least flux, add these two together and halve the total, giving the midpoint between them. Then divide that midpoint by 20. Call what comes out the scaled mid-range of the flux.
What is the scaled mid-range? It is 0.446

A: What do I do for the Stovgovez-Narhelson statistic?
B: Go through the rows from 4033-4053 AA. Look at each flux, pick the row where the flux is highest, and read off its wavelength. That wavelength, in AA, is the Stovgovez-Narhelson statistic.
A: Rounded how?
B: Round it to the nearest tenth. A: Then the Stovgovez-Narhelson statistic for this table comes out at 4049.5 AA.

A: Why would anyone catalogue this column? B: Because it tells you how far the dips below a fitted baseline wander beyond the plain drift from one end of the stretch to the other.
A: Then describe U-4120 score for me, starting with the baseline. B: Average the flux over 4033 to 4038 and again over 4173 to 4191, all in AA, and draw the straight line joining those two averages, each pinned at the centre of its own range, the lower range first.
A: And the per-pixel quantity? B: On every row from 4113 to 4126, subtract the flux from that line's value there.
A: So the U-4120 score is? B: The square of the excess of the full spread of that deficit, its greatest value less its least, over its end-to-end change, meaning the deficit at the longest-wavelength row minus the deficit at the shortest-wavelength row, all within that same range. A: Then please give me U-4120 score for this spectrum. 0.59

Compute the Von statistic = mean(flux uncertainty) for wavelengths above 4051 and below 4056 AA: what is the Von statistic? 0.145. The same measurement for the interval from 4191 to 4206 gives 0.130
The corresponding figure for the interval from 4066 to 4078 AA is 0.140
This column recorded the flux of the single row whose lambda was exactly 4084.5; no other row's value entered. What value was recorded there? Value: 8.929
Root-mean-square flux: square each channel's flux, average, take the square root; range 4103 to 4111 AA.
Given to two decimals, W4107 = 7.95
